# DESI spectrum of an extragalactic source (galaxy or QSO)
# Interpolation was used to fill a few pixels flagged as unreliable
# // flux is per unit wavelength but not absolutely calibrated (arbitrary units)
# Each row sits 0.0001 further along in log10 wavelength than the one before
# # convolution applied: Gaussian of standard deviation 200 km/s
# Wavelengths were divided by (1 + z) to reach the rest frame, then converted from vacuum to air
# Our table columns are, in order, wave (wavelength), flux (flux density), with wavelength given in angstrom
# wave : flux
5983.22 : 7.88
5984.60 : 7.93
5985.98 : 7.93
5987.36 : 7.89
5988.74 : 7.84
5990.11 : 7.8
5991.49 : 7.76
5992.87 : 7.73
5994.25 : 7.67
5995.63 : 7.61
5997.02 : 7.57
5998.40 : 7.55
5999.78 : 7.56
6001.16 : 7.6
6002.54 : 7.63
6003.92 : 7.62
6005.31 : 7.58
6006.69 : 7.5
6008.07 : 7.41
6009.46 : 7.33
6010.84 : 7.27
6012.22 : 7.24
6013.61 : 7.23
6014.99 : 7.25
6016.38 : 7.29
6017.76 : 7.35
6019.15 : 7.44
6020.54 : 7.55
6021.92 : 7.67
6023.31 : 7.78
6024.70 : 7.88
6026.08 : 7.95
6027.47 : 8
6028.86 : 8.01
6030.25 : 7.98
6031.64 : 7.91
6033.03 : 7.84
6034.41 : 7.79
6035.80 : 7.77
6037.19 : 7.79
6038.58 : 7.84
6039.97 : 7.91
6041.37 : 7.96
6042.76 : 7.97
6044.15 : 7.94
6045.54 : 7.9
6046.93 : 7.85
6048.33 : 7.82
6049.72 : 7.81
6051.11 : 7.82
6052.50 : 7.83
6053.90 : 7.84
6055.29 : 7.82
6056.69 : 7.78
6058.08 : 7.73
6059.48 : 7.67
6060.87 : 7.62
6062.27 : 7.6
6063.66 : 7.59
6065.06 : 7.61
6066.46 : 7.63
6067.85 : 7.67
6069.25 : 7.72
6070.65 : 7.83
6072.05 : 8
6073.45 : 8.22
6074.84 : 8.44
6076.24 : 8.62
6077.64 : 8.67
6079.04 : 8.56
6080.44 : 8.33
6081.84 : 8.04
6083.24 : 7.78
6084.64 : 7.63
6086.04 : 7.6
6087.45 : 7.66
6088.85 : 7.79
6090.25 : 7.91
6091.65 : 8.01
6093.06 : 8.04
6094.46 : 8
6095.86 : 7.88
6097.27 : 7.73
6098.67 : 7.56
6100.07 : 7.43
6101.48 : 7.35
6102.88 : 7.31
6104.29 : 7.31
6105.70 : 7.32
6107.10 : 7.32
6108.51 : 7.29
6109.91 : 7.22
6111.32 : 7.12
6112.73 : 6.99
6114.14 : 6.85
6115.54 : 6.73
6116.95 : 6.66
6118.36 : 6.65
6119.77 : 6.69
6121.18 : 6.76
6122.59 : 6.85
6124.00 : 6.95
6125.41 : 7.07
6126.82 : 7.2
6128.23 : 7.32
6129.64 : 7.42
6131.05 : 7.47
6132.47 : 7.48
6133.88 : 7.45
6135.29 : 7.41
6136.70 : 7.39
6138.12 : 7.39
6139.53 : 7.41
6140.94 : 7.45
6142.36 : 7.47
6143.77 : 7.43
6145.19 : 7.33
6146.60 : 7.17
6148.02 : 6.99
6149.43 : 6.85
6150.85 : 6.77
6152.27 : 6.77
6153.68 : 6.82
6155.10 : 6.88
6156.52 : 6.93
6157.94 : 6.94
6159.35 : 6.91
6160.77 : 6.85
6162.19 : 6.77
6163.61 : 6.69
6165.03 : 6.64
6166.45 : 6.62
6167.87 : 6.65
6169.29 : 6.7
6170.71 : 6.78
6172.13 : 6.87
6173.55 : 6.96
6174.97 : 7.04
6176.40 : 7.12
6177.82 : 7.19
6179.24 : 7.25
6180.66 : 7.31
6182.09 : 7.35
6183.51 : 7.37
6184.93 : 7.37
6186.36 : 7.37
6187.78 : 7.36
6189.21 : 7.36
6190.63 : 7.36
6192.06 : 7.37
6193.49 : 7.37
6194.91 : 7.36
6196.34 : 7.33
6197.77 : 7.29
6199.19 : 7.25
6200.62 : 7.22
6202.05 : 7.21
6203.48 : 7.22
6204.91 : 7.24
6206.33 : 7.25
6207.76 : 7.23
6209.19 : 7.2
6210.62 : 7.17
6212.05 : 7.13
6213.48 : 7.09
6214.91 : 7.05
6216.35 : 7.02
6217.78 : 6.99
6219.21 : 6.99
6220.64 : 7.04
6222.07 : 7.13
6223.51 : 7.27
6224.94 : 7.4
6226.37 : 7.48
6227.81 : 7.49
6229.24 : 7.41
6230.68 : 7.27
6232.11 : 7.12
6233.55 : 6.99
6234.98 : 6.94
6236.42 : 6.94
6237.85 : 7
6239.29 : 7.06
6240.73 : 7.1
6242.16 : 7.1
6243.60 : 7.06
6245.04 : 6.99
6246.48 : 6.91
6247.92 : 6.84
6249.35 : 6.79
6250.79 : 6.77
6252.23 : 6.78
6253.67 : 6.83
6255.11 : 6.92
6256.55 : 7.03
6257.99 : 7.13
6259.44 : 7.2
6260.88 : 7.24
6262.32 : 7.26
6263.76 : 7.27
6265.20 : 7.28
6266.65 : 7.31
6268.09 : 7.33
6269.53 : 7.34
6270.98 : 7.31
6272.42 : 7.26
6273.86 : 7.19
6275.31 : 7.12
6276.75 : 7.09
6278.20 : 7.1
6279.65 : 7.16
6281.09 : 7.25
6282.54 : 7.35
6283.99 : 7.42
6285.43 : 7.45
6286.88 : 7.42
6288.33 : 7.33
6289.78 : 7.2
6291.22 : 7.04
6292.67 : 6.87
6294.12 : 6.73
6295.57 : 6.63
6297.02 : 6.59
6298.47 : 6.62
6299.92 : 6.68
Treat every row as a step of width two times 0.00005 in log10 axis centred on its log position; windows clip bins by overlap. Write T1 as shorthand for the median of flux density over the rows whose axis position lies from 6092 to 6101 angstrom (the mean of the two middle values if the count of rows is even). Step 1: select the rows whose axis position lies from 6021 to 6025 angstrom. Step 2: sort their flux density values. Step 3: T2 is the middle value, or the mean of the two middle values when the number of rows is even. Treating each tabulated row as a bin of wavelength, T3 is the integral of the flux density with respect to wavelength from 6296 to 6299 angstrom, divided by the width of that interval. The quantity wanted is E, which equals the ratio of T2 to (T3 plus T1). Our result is 0.540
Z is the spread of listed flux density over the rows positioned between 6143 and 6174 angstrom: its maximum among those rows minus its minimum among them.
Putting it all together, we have 0.81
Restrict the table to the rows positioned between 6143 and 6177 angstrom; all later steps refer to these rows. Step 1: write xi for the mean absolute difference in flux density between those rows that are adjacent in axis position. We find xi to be 0.072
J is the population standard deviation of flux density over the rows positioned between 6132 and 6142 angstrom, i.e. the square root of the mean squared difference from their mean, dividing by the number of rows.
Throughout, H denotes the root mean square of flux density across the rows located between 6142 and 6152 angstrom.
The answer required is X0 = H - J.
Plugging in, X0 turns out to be 7.12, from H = 7.15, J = 0.032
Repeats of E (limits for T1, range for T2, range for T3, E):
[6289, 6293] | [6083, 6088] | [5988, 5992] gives 0.515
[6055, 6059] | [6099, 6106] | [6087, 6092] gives 0.468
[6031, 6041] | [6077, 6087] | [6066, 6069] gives 0.518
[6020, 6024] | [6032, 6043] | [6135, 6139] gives 0.520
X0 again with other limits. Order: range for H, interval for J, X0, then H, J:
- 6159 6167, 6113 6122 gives 6.68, 6.75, 0.068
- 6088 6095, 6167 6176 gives 7.81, 7.95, 0.138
